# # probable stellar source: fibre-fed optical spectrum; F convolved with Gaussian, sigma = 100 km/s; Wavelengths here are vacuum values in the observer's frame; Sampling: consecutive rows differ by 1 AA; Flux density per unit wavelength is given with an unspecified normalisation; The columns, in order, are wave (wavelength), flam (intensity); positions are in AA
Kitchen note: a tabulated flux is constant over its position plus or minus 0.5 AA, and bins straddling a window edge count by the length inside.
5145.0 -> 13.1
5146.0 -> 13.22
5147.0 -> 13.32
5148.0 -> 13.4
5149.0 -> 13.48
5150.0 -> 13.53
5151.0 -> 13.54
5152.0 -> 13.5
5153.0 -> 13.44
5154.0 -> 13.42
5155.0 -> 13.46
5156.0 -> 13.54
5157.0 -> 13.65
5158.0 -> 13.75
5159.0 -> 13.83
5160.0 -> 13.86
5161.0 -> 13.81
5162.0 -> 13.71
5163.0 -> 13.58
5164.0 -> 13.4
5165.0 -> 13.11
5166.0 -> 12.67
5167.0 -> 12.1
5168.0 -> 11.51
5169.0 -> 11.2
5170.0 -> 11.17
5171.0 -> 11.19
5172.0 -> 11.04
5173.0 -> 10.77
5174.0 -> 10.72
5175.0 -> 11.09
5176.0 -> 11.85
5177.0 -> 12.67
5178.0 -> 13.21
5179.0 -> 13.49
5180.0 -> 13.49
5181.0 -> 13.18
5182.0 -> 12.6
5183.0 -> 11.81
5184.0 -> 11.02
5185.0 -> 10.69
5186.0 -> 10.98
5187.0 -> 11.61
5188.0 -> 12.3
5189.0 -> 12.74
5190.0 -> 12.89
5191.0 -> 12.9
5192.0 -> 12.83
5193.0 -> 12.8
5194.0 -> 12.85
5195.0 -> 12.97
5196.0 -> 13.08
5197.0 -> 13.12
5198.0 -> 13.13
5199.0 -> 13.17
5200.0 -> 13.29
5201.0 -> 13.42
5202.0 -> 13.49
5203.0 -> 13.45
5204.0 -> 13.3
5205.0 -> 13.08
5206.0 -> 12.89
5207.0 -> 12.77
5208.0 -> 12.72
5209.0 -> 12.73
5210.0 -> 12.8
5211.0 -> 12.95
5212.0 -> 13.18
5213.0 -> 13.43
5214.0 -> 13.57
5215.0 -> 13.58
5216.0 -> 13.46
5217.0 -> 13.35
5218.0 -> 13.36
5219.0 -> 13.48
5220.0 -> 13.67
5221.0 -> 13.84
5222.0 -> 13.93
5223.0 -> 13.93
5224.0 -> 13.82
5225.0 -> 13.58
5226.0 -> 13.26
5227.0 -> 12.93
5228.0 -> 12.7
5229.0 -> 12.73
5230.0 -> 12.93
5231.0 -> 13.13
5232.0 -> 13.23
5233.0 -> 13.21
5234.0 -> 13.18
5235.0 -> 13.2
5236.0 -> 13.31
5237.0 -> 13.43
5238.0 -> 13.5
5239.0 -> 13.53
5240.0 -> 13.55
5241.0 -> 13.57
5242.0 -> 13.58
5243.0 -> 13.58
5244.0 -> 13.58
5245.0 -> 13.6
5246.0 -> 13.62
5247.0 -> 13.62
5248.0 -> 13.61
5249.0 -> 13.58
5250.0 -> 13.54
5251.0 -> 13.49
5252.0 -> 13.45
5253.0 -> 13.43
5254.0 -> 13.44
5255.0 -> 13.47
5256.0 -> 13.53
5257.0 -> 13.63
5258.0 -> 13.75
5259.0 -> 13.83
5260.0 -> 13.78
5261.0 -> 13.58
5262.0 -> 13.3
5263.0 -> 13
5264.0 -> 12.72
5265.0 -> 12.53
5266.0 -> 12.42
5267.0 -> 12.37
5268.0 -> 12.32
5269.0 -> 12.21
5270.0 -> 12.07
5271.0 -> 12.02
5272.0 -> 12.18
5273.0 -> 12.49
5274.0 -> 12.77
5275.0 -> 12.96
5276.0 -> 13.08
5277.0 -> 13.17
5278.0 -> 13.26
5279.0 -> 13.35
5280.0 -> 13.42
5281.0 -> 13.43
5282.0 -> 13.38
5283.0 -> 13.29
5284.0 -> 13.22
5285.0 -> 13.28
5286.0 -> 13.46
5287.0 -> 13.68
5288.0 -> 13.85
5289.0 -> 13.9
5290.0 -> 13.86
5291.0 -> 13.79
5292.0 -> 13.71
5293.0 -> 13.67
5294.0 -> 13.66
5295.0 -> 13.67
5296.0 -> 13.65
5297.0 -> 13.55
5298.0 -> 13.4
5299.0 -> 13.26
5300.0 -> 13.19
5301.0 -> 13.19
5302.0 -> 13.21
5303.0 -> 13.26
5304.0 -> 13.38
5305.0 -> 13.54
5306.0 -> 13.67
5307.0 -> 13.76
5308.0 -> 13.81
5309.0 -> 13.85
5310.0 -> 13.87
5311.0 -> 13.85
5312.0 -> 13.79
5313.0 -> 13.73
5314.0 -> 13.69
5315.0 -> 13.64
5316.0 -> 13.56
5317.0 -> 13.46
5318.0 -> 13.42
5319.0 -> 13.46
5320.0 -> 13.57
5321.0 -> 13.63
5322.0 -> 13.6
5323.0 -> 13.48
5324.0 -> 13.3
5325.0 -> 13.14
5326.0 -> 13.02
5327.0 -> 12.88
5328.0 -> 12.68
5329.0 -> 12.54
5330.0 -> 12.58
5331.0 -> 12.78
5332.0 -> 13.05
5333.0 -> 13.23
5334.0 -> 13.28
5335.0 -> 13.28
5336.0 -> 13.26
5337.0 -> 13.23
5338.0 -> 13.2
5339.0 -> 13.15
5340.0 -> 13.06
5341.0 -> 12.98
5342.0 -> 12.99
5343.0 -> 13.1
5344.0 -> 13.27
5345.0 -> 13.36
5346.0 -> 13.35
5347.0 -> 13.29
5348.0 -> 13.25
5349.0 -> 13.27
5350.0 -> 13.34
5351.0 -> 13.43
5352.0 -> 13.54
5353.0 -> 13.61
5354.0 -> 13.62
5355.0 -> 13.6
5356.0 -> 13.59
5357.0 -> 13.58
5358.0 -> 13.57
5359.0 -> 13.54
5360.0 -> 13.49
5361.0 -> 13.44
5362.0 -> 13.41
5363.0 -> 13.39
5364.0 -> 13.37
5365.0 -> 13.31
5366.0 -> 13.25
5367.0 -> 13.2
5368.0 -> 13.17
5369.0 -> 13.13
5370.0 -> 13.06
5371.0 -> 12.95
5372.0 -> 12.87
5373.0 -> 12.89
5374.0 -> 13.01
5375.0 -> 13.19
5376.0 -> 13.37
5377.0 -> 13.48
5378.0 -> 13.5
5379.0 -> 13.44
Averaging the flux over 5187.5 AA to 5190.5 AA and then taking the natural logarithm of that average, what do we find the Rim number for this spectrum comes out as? 2.54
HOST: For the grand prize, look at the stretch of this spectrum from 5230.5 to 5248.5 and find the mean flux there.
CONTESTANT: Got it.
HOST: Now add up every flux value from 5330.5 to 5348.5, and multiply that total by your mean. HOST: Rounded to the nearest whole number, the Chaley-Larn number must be 3188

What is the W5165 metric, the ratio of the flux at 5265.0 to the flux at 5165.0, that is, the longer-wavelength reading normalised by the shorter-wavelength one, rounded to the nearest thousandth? 0.956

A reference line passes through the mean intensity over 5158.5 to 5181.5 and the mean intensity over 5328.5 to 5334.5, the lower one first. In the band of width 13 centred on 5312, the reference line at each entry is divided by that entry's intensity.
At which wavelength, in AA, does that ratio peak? 5318.0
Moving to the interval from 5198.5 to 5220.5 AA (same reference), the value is 5208.0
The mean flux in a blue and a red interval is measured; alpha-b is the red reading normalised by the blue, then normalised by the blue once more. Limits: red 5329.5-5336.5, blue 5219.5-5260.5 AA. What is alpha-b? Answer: 0.072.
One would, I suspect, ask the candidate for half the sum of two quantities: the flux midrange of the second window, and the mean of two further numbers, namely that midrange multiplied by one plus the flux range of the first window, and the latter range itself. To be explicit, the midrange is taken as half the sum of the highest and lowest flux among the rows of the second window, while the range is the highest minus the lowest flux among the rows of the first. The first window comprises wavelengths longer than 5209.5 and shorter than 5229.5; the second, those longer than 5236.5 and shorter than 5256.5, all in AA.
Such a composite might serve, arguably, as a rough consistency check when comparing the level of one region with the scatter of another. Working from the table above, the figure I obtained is 14.6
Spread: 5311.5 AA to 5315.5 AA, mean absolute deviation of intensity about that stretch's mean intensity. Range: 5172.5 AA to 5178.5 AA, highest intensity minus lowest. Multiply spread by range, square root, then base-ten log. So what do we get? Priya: -0.5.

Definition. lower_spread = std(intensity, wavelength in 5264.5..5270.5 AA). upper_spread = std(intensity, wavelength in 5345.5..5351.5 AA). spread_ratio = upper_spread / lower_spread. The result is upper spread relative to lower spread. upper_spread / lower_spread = 0.41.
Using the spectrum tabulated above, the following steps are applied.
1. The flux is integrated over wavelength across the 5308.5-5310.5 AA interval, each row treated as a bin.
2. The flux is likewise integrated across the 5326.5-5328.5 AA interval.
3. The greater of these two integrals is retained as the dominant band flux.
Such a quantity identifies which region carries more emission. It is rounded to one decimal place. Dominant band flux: 27.7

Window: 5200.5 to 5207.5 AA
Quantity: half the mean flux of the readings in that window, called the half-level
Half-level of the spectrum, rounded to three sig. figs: 6.60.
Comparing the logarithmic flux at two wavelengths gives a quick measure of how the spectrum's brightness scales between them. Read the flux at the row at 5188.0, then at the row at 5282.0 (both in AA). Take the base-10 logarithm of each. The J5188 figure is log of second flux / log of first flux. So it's 1.03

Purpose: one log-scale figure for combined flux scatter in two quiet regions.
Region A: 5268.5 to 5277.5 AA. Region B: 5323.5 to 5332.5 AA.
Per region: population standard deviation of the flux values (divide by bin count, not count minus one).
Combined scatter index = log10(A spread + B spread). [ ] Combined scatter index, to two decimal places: -0.17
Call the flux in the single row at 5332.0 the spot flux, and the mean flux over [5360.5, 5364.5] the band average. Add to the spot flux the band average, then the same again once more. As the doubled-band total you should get 39.9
